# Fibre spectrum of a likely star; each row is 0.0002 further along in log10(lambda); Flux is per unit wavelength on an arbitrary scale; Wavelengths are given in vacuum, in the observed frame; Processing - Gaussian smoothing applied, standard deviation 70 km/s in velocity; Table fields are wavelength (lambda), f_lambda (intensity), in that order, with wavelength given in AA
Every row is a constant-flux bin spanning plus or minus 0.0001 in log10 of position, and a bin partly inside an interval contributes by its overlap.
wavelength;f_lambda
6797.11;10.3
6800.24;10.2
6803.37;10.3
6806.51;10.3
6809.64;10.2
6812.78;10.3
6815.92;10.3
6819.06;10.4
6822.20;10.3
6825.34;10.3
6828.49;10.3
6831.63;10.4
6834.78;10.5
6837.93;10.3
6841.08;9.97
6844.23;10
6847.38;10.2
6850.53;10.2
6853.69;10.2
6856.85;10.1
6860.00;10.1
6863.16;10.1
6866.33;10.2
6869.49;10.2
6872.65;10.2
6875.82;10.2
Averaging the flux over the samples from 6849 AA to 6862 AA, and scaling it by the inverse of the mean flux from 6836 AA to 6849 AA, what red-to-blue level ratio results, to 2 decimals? 1.00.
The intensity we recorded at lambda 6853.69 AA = 10.2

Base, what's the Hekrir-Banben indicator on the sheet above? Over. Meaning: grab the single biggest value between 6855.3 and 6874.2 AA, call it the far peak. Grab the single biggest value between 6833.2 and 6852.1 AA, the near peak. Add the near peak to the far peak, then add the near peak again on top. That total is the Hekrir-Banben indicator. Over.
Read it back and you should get 31.2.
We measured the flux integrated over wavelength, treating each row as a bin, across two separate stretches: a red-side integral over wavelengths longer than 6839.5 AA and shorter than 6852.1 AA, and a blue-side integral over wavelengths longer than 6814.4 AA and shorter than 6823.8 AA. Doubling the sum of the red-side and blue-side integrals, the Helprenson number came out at 449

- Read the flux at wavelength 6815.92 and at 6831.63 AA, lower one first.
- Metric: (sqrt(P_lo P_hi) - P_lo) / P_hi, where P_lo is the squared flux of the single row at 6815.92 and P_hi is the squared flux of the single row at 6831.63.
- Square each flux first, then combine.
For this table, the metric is 0.010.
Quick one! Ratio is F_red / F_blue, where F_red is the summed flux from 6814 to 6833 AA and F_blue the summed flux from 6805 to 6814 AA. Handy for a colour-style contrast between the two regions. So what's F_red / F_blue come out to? 2.0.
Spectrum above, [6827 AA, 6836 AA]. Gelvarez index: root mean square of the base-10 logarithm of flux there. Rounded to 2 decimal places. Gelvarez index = 1.02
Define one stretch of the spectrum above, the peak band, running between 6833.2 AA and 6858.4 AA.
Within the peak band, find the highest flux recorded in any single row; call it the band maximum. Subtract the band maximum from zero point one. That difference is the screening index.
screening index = -10.4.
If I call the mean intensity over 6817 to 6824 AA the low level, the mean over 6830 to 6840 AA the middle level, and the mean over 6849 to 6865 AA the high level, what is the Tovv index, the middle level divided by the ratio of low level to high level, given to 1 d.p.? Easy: 10.2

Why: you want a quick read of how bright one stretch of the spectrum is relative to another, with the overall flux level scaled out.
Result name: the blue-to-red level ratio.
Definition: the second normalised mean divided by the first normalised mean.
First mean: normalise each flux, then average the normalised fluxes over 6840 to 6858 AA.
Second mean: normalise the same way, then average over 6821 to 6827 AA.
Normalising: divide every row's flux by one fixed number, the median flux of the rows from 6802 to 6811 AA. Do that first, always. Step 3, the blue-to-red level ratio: 1.02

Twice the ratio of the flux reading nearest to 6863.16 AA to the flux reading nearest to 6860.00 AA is 2.00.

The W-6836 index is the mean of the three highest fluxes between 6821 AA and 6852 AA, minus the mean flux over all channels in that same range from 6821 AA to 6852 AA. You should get 0.15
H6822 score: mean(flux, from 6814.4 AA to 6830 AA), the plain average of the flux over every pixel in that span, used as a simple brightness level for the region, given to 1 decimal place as 10.3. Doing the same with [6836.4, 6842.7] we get 10.1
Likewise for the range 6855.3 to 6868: 10.1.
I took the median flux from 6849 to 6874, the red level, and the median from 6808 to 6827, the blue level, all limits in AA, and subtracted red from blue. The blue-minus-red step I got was 0.10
